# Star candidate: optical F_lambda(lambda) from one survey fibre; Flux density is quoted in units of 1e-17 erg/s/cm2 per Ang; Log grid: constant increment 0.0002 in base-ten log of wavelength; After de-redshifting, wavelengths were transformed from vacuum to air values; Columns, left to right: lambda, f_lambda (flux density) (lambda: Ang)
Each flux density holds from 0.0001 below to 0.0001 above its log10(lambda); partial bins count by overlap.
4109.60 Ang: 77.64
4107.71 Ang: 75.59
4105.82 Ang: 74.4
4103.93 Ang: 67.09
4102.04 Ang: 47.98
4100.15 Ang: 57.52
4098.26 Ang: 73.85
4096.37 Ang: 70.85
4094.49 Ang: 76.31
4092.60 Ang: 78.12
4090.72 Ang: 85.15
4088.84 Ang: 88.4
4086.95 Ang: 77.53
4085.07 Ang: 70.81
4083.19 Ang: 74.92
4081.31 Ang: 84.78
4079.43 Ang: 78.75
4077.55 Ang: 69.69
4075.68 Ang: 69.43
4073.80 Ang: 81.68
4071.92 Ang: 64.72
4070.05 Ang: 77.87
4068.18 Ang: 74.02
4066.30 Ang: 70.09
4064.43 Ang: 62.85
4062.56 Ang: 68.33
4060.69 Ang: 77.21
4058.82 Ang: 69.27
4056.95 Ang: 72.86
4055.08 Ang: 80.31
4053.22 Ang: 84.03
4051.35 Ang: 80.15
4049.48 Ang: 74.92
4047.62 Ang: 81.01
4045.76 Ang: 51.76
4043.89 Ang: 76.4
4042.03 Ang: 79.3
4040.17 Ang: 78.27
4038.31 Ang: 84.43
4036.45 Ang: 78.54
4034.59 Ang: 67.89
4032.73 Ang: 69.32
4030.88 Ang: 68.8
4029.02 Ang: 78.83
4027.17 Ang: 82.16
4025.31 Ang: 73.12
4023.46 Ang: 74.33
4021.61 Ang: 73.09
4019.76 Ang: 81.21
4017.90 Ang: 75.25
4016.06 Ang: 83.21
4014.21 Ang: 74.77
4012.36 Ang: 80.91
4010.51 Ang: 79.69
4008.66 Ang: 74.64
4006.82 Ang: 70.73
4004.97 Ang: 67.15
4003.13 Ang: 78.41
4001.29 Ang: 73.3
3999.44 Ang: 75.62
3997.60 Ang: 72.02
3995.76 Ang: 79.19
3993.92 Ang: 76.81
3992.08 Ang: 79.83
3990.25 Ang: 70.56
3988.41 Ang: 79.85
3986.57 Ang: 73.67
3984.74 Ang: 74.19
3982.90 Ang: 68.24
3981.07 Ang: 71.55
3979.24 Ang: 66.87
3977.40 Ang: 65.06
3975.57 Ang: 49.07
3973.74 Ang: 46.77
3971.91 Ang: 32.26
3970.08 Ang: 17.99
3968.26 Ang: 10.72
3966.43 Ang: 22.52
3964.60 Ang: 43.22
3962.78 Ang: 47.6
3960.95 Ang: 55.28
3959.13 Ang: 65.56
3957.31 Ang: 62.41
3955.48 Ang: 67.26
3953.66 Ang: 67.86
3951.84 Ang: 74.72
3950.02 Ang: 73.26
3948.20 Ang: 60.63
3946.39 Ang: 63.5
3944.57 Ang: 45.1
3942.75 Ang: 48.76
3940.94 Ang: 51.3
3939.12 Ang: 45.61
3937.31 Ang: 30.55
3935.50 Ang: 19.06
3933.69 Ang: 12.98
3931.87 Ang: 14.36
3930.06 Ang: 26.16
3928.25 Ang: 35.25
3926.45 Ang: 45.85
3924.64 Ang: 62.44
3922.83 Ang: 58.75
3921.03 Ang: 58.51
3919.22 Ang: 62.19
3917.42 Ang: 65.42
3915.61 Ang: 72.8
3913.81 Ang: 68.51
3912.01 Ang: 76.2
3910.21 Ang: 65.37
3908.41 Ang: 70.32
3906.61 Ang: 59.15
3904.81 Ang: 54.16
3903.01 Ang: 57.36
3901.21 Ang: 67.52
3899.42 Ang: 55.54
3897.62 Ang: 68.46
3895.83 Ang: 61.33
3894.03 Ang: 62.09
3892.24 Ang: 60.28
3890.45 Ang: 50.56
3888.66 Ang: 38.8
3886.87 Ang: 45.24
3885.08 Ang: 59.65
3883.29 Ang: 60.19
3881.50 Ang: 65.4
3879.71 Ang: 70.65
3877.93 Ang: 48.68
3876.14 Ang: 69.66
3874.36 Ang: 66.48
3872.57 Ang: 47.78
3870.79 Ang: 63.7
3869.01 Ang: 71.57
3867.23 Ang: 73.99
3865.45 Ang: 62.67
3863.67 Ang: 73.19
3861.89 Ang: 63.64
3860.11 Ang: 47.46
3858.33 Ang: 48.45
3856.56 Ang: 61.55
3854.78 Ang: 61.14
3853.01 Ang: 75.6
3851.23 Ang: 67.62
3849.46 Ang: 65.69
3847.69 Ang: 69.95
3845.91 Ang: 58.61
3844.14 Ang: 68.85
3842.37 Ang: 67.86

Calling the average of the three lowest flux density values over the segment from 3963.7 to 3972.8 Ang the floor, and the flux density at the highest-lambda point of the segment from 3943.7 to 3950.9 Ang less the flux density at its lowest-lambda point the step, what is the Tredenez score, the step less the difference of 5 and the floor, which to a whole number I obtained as 40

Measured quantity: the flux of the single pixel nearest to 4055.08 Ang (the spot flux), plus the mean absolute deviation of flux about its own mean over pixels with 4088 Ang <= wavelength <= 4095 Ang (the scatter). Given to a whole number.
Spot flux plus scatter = 85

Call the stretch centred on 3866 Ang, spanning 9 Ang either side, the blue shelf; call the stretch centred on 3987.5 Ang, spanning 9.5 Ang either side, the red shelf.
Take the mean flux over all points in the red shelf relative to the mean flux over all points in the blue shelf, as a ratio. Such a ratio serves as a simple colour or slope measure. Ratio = 1.20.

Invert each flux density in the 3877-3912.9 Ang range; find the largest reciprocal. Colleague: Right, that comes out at 0.026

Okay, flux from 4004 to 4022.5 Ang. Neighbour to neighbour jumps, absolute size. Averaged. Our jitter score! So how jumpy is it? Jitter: 5.6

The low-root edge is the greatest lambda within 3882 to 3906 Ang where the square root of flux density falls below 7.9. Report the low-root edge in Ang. 3904.81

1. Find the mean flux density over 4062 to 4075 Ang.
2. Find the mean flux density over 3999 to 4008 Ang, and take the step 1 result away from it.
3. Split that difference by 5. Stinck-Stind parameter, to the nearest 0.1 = 0.3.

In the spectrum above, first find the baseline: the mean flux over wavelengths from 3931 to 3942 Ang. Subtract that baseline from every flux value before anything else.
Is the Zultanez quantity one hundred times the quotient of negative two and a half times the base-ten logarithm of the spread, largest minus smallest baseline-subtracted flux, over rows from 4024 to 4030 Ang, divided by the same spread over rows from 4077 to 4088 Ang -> -16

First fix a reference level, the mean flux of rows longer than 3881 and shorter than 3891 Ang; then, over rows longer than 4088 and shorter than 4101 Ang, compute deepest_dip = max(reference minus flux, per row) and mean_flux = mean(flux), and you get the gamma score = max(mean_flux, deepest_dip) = 76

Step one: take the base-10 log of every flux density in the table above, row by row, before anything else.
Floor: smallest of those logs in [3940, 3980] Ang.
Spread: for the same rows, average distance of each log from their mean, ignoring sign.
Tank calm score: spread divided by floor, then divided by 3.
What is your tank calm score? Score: 0.048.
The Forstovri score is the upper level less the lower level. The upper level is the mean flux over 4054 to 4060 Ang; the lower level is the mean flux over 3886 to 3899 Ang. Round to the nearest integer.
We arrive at 19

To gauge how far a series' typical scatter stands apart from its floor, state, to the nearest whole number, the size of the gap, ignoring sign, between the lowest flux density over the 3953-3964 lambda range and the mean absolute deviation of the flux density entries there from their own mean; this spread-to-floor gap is 41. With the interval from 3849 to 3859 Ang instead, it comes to 42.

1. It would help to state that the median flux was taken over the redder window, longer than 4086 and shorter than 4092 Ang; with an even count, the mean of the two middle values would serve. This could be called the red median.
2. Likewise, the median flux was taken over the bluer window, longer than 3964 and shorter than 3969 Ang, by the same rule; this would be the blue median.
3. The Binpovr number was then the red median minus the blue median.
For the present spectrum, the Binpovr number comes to 63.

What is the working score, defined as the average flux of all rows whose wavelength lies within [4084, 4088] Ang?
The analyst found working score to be 74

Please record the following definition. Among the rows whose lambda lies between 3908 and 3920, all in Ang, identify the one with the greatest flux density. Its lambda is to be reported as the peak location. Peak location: 3912.01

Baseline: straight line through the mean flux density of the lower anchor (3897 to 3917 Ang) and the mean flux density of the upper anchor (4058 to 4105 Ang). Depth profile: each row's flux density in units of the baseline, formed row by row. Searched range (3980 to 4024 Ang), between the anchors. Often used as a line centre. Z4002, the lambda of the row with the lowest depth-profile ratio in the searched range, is 4004.97 Ang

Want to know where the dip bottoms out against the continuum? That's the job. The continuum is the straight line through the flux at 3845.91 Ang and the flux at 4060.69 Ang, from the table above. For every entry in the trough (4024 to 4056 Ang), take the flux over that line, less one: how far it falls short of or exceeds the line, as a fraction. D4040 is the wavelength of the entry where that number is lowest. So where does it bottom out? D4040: 4045.76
